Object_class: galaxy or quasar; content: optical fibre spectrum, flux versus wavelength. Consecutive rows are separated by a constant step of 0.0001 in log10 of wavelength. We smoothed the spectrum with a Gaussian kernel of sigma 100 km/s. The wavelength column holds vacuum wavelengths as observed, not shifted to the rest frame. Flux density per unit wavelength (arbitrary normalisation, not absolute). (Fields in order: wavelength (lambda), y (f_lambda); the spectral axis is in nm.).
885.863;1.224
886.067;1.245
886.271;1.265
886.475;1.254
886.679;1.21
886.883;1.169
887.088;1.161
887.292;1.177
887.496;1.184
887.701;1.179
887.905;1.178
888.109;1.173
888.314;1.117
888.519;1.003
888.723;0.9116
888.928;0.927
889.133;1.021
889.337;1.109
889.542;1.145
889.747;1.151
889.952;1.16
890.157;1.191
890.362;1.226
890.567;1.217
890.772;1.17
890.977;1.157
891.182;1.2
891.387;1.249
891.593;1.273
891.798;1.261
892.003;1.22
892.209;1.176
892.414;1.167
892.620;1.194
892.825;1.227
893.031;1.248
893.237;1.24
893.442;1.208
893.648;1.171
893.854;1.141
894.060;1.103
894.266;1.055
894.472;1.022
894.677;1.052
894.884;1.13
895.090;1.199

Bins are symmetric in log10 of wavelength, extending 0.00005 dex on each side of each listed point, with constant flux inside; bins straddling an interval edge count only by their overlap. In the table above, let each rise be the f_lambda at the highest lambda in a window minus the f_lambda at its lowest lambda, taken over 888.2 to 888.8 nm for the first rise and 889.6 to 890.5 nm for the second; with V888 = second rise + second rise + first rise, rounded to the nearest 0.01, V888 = -0.06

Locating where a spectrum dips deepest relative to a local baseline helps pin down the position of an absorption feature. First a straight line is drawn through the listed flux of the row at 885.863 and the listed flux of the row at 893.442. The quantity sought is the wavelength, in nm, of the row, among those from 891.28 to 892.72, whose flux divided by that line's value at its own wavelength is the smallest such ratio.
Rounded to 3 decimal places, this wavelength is 892.414 nm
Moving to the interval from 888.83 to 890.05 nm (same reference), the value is 888.928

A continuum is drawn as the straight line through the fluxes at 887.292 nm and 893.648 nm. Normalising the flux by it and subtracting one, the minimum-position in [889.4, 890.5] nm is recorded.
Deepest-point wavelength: 889.542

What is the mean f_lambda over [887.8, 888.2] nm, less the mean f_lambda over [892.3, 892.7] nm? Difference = 0.00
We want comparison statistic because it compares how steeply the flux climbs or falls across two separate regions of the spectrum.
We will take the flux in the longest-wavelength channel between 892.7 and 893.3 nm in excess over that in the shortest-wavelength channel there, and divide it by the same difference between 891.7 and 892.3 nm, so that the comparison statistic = -0.2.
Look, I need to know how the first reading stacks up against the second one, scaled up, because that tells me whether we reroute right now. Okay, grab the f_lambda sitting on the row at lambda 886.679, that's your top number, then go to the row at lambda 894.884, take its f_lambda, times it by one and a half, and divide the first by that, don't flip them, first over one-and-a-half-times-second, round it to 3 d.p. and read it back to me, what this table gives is 0.714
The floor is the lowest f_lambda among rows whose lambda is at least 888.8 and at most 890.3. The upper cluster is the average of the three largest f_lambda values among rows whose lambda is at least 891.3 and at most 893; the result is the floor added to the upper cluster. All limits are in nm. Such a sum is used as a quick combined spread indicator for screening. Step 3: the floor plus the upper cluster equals 2.19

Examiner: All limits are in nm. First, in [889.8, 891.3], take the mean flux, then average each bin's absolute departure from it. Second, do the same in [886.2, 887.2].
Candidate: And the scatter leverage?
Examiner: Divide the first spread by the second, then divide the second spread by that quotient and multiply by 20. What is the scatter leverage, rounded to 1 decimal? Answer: 1.3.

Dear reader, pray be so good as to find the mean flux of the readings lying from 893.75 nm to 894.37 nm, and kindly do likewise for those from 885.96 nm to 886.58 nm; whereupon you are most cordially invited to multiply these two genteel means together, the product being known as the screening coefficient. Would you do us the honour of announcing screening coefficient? 1.38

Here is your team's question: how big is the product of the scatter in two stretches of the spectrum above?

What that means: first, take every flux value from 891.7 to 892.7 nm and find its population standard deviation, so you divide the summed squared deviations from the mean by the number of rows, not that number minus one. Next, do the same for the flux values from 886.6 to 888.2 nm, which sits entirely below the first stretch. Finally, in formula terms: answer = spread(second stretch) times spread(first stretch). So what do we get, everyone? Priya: 0.0005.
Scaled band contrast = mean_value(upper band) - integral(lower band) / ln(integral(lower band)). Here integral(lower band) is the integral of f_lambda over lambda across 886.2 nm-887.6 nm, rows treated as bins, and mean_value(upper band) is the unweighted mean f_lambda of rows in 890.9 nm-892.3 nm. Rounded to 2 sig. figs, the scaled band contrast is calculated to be -2.0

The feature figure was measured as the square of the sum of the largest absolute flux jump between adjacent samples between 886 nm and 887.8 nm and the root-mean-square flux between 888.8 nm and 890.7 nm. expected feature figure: 1.38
